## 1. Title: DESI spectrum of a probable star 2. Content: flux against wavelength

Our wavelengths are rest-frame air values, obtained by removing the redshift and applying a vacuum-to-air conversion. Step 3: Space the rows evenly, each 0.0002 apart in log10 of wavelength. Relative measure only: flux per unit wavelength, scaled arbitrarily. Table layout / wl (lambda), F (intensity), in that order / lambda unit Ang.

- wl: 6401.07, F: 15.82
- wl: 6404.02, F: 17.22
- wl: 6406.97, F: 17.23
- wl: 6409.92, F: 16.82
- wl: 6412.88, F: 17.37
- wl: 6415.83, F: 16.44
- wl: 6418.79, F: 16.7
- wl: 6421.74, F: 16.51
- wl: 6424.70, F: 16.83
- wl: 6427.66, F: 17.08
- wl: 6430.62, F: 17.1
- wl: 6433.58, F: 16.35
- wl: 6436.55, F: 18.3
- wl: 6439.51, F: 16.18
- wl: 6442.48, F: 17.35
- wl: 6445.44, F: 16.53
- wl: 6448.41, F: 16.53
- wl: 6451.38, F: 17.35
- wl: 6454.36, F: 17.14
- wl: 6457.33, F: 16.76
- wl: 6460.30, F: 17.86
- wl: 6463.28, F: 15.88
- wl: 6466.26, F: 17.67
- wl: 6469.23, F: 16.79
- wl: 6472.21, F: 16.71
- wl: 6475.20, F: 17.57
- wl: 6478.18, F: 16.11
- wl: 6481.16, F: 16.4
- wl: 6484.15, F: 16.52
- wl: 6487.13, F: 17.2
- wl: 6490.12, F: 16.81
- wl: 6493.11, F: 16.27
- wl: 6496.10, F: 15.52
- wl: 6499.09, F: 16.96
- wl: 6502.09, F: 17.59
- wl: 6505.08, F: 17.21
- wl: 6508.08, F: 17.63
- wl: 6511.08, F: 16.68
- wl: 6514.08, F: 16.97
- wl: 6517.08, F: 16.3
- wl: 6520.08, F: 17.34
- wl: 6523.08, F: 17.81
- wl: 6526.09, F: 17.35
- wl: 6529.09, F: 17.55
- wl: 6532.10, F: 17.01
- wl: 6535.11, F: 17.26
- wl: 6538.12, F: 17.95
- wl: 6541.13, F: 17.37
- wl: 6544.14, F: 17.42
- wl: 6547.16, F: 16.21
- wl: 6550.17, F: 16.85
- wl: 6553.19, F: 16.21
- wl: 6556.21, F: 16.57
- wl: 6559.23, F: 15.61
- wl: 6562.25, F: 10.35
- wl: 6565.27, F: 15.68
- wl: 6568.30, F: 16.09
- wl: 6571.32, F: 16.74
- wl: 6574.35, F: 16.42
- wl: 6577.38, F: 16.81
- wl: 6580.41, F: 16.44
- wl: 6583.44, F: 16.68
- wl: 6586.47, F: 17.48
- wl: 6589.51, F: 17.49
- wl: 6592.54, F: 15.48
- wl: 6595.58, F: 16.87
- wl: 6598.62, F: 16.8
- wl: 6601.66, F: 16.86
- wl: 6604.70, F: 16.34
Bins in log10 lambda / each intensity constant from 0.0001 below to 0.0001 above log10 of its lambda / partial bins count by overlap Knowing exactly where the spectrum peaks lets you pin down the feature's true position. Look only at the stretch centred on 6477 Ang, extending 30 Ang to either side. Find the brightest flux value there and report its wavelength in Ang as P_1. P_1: 6460.30 Ang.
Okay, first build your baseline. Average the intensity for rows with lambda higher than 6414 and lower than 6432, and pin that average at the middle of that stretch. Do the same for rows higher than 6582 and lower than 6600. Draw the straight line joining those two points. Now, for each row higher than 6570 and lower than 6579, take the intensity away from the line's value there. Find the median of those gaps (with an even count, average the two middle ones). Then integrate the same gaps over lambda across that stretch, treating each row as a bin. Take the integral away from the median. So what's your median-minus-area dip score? -1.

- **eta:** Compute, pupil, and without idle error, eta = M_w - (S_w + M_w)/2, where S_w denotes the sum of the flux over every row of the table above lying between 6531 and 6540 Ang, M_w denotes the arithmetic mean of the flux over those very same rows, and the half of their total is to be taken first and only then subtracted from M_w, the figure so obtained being -17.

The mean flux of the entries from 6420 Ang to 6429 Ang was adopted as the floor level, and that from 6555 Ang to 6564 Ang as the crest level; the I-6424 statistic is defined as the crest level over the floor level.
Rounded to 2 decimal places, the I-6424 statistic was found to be 0.84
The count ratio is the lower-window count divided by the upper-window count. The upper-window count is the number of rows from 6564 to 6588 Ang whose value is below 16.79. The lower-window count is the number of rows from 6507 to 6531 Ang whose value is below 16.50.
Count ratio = 0.17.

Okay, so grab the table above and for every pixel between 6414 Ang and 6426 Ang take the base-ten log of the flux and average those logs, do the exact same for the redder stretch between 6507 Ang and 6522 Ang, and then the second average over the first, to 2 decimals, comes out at 1.01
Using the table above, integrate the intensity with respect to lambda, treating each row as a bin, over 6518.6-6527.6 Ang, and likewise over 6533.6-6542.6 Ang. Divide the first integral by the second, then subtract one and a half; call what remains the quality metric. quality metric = -0.50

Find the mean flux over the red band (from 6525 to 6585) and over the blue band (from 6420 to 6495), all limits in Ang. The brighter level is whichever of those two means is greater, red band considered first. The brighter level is 16.9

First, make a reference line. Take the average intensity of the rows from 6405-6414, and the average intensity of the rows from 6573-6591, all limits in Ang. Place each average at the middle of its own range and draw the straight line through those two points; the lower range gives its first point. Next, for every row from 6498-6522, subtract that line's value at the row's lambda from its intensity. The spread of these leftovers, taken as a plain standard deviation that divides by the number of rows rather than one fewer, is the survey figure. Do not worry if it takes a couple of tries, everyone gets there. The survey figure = 0.42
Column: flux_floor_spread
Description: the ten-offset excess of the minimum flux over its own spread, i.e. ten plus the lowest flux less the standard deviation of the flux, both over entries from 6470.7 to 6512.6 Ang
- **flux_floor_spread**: 24.9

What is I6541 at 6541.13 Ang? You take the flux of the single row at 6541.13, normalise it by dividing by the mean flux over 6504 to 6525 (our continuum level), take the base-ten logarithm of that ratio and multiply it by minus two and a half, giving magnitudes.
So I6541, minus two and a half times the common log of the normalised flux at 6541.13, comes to -0.015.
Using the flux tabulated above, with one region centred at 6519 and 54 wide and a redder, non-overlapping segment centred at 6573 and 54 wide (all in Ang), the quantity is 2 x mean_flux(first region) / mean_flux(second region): 2.12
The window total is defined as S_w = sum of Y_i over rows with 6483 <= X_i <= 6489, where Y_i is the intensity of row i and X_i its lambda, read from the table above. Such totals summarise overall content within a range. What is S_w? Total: 34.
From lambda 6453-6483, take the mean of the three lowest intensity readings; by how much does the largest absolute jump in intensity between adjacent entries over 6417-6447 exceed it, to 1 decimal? -14.0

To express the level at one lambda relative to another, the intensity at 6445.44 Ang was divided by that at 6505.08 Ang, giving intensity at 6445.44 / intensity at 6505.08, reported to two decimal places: 0.96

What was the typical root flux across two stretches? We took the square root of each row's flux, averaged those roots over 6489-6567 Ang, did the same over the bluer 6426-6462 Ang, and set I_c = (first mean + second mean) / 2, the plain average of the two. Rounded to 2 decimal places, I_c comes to 4.10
